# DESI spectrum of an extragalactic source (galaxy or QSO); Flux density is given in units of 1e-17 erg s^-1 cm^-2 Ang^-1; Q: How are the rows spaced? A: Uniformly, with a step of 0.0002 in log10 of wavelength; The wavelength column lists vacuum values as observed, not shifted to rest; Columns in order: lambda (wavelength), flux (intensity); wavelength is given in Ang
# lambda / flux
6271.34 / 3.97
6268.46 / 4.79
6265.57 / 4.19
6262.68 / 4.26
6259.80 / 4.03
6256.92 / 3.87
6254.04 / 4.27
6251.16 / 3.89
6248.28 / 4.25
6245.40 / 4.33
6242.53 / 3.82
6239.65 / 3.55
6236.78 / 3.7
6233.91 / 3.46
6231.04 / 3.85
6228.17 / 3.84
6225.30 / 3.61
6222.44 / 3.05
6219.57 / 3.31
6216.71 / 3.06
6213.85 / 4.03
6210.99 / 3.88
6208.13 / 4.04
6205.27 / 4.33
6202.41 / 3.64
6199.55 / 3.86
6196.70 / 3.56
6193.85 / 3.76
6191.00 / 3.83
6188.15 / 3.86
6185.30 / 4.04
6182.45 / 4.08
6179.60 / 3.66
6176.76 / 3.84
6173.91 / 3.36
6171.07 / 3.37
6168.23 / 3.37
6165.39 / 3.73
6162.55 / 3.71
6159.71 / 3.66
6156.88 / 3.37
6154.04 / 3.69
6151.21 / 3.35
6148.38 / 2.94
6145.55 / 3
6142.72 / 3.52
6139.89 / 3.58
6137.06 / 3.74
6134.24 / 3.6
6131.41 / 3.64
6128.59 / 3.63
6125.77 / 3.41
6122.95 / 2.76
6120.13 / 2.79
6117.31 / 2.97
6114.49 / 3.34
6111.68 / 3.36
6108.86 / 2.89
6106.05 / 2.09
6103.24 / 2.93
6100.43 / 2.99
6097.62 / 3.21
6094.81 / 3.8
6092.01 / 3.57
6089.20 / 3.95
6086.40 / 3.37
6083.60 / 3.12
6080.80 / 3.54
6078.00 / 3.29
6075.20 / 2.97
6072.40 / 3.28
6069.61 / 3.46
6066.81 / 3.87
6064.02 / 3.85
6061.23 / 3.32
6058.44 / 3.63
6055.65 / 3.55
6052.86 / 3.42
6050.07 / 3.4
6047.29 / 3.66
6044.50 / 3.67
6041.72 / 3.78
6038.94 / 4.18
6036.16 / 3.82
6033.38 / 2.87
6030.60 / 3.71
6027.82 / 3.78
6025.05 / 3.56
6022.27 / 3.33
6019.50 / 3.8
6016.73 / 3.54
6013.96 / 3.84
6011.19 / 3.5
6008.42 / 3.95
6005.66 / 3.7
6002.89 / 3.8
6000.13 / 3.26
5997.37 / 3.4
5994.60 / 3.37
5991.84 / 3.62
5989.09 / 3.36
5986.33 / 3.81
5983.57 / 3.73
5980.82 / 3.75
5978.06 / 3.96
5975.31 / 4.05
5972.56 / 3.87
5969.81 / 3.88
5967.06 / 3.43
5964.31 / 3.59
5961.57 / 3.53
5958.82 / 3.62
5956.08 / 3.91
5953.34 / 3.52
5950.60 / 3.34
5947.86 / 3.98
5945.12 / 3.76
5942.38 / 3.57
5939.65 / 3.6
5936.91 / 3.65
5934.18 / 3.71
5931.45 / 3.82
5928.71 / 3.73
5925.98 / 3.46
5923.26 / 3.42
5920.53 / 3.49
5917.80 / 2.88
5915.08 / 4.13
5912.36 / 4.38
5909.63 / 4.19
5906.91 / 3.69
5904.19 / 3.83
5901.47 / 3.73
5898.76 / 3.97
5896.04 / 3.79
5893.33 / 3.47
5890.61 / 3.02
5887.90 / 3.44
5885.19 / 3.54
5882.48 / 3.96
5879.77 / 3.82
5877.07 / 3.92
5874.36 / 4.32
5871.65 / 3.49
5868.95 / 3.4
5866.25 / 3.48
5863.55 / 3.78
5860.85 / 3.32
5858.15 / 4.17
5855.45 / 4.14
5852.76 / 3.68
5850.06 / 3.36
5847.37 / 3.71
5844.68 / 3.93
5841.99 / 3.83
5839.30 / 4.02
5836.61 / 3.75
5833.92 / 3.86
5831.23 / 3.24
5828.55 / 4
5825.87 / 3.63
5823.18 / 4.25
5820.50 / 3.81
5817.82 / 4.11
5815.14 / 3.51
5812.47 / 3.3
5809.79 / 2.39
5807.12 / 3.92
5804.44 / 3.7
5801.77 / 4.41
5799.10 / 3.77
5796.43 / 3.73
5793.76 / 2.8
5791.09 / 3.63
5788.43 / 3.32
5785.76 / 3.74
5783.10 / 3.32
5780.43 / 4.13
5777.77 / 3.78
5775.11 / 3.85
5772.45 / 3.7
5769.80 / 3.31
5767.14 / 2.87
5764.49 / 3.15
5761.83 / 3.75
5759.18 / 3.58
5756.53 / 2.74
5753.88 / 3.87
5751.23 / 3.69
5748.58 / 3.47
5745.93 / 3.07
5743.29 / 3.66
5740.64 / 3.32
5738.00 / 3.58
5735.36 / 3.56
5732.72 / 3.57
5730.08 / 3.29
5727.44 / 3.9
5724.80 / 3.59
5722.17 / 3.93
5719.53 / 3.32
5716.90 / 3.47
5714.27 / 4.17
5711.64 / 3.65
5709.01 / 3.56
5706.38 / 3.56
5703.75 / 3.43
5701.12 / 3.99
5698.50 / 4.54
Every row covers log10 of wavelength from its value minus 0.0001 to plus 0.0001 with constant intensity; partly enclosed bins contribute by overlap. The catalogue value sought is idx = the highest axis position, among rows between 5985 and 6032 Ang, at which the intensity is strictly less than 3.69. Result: 6025.05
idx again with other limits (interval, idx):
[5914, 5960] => 5958.82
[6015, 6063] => 6061.23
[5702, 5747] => 5745.93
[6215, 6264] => 6239.65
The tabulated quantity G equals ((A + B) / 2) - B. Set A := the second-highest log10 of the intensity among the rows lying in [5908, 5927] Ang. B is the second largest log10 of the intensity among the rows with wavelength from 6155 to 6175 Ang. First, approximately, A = 0.622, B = 0.569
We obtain 0.026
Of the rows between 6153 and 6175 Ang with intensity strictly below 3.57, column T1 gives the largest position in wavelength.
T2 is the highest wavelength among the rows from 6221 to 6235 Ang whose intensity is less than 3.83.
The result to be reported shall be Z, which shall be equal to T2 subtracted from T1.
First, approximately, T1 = 6173.91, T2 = 6233.91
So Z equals -60.0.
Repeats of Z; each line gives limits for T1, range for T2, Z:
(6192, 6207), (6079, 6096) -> 101.9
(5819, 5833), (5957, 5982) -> -149.6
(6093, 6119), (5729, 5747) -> 371.4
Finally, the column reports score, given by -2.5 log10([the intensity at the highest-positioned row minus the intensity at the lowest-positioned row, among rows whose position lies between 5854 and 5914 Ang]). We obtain 1.55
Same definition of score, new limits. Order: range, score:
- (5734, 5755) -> 1.27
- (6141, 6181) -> 2.13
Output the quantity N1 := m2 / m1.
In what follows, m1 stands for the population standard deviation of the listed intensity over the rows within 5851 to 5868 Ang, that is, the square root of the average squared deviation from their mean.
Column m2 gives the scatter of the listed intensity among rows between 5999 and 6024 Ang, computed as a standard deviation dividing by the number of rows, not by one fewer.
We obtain 0.72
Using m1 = 0.31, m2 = 0.23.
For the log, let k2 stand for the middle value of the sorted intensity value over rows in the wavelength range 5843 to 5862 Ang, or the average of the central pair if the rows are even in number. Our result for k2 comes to 3.710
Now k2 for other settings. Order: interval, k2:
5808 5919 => 3.780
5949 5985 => 3.730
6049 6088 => 3.410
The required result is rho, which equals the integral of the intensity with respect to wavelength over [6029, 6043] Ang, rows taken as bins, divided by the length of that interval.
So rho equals 3.67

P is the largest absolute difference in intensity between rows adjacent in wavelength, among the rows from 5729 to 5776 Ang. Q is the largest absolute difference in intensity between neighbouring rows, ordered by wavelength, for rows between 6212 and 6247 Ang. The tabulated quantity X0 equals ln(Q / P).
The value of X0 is -0.2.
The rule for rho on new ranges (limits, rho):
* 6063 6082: 3.46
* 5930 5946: 3.68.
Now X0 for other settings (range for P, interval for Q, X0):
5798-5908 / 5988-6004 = -1.0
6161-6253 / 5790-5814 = 0.5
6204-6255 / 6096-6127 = -0.1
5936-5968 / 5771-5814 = 0.9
